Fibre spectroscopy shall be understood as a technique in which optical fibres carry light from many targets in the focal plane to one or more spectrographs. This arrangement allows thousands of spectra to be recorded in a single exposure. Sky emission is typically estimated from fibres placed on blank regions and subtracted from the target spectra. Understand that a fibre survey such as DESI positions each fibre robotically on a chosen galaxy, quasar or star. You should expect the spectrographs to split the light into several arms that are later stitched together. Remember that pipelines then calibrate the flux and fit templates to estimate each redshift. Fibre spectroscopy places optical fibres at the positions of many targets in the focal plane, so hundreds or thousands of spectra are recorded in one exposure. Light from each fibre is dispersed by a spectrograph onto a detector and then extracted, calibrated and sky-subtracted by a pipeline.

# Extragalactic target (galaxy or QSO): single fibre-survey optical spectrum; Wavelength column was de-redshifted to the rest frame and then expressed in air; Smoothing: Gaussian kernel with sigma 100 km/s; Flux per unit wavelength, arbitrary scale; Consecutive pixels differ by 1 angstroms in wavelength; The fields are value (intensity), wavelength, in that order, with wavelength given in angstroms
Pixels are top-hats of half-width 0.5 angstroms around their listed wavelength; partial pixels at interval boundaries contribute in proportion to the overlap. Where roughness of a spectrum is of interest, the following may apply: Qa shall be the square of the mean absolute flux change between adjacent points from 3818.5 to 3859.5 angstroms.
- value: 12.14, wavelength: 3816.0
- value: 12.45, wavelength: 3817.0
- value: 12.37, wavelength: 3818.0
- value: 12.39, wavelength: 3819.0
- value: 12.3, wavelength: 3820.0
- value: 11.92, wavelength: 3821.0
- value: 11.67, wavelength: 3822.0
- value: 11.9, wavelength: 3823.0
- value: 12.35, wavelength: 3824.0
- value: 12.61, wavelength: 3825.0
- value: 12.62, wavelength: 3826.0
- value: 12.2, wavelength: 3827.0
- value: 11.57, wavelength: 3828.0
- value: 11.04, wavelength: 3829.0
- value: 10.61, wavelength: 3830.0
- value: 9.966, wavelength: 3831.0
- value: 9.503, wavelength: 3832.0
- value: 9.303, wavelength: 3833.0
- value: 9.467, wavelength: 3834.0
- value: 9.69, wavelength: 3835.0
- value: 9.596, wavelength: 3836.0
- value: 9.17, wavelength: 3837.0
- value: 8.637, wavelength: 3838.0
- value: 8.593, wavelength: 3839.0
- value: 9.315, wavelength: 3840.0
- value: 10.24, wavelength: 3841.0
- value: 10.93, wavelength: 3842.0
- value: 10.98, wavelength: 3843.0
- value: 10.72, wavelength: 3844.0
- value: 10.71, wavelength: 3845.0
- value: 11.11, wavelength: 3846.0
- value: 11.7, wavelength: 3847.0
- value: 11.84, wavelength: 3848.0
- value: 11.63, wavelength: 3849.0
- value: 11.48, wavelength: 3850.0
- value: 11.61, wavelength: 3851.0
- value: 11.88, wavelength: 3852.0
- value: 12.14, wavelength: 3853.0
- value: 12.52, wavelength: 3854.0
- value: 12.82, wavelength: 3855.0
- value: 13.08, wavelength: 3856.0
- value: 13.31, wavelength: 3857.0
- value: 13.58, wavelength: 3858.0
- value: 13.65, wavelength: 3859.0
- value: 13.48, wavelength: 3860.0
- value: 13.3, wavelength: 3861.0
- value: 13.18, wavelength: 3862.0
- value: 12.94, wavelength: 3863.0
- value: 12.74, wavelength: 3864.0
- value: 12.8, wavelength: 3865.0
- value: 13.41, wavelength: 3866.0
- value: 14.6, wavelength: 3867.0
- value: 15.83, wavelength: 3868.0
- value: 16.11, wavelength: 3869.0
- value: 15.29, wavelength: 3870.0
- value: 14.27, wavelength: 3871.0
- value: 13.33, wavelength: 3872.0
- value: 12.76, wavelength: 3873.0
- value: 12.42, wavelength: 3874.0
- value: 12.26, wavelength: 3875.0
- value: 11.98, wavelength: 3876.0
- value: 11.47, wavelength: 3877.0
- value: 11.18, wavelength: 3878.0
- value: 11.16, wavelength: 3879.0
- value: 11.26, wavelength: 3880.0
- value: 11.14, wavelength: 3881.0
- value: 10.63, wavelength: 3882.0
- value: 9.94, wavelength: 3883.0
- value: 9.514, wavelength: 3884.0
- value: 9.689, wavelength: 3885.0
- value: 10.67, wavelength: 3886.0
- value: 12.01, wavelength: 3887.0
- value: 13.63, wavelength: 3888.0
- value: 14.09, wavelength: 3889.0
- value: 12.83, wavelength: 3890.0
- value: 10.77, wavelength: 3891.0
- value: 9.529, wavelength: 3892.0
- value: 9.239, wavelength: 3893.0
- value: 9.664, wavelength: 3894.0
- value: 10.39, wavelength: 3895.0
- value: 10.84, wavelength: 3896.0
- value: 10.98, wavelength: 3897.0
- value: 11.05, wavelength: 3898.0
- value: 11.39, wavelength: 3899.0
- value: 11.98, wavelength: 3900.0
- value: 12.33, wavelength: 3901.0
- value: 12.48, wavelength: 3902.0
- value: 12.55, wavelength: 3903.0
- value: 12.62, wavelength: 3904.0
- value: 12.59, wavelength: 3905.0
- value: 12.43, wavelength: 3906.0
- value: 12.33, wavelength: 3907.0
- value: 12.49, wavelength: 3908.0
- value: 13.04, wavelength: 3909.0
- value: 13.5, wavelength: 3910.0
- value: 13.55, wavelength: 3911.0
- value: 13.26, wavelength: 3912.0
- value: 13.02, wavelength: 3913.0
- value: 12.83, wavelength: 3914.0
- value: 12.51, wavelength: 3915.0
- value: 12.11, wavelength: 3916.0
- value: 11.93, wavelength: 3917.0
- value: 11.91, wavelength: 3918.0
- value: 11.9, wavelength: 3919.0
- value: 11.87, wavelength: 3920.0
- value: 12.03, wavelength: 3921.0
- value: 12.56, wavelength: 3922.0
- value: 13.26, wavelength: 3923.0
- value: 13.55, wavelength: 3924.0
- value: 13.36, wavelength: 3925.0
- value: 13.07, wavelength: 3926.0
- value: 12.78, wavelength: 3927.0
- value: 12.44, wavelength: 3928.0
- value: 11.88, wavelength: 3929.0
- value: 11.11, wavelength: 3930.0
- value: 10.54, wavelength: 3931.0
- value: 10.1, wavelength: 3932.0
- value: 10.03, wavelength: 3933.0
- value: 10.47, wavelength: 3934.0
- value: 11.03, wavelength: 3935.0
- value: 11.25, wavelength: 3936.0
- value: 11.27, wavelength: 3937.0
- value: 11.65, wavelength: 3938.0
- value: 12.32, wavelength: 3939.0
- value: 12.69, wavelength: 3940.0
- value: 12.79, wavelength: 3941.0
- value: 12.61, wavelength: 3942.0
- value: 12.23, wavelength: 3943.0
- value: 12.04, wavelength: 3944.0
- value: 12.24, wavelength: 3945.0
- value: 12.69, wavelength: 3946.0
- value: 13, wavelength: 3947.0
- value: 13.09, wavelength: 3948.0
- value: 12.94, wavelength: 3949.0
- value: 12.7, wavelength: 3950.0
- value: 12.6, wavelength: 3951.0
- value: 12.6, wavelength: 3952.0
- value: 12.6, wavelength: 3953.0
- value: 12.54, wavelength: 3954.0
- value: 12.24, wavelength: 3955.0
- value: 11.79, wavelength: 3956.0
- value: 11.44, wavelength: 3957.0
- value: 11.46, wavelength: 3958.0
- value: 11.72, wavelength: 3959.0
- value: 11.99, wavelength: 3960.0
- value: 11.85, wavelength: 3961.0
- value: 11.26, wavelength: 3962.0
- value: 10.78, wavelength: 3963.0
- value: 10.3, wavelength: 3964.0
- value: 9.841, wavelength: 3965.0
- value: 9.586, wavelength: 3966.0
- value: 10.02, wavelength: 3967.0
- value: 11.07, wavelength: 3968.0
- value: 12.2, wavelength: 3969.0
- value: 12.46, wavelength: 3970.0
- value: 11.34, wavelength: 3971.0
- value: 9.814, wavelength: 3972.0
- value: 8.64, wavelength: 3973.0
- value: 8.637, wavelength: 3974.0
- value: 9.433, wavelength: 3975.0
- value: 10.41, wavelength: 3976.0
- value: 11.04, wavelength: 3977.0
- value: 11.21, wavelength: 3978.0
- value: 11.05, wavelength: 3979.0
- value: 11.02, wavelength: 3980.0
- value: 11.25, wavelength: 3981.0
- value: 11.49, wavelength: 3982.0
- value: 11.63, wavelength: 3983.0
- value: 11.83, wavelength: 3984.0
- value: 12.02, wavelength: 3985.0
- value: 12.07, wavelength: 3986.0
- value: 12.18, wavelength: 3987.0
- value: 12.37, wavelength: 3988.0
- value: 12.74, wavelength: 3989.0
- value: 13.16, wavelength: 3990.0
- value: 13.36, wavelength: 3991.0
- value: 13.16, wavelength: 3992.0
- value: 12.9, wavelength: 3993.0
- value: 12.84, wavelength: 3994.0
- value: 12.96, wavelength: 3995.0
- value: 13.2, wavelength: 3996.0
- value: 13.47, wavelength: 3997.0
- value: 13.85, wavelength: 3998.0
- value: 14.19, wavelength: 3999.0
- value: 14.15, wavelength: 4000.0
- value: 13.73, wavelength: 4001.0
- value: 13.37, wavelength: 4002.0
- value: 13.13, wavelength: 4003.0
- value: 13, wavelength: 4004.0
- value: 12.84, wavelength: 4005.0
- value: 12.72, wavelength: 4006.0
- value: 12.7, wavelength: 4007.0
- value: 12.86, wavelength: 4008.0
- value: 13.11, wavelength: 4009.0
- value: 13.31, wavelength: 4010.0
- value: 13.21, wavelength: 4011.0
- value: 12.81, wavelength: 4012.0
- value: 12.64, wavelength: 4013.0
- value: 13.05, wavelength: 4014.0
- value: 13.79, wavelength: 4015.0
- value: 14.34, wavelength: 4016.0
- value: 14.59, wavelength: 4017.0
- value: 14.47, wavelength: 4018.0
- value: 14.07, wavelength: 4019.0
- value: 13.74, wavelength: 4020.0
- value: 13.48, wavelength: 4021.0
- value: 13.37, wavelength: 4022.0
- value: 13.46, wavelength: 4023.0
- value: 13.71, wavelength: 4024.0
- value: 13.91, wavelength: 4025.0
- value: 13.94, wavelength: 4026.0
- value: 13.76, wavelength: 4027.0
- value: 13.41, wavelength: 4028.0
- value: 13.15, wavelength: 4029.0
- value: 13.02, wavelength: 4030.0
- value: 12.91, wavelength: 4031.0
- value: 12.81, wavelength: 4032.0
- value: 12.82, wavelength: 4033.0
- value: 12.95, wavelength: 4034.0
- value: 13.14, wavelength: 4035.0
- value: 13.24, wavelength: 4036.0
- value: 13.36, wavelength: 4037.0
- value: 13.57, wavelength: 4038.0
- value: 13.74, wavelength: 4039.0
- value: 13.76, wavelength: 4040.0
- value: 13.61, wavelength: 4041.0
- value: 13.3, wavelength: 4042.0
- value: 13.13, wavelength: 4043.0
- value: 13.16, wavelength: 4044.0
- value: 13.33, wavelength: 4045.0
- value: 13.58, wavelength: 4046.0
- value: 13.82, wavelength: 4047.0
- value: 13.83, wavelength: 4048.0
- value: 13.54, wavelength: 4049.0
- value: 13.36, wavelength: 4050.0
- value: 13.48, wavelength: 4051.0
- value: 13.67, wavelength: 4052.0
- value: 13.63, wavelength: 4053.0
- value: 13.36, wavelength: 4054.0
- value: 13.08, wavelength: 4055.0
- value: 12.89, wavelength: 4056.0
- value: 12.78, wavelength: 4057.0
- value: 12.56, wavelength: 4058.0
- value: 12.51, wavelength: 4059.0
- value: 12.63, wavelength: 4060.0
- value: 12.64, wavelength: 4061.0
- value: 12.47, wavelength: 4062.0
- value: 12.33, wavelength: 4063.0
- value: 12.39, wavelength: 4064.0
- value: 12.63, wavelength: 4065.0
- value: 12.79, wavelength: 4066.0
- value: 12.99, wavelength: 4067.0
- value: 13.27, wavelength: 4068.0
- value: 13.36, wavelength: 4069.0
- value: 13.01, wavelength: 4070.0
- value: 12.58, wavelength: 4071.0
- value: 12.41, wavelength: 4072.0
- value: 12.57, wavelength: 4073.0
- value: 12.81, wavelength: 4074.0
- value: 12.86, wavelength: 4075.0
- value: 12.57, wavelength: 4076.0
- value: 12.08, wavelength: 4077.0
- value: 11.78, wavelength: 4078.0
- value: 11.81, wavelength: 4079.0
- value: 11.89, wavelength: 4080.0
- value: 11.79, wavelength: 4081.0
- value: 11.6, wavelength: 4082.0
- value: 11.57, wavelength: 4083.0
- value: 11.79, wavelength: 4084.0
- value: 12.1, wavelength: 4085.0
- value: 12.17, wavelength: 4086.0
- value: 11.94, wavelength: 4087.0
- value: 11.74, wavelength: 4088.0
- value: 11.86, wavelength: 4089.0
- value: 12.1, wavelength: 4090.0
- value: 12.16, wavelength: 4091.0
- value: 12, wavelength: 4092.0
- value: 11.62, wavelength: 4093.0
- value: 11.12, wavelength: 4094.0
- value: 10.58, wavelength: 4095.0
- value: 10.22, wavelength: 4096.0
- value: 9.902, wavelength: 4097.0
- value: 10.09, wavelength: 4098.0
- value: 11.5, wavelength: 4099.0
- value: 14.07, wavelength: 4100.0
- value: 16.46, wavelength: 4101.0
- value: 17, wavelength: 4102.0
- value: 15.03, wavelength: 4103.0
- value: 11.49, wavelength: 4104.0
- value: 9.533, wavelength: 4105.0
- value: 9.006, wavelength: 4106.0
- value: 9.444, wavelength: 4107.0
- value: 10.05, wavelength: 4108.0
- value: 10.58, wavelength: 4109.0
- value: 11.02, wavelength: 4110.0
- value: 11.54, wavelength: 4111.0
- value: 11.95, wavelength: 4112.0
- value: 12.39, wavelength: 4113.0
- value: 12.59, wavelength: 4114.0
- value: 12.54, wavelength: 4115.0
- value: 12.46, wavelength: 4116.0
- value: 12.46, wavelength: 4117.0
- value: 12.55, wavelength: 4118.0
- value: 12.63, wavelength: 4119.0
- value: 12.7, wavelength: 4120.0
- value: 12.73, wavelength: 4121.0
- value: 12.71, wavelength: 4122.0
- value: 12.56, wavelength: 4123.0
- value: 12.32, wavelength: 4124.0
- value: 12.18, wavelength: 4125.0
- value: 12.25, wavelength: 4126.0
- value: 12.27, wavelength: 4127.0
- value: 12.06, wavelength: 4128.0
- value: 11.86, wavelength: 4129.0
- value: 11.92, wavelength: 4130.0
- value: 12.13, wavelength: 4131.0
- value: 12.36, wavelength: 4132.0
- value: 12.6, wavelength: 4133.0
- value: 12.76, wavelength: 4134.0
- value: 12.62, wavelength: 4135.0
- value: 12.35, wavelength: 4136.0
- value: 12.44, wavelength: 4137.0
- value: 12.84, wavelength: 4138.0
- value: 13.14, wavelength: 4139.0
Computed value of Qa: 0.10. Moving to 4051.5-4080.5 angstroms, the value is 0.03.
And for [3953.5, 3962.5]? 0.09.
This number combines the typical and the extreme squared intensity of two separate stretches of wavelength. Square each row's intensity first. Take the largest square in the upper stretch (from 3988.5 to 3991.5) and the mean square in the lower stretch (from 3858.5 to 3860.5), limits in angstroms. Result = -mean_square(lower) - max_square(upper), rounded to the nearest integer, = -363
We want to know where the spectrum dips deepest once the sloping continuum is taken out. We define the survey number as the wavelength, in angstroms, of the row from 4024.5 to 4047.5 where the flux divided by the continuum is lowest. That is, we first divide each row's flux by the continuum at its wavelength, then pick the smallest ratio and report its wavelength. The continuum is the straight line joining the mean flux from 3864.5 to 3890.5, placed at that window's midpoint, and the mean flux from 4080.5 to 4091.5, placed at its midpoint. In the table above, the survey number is 4032.0 angstroms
